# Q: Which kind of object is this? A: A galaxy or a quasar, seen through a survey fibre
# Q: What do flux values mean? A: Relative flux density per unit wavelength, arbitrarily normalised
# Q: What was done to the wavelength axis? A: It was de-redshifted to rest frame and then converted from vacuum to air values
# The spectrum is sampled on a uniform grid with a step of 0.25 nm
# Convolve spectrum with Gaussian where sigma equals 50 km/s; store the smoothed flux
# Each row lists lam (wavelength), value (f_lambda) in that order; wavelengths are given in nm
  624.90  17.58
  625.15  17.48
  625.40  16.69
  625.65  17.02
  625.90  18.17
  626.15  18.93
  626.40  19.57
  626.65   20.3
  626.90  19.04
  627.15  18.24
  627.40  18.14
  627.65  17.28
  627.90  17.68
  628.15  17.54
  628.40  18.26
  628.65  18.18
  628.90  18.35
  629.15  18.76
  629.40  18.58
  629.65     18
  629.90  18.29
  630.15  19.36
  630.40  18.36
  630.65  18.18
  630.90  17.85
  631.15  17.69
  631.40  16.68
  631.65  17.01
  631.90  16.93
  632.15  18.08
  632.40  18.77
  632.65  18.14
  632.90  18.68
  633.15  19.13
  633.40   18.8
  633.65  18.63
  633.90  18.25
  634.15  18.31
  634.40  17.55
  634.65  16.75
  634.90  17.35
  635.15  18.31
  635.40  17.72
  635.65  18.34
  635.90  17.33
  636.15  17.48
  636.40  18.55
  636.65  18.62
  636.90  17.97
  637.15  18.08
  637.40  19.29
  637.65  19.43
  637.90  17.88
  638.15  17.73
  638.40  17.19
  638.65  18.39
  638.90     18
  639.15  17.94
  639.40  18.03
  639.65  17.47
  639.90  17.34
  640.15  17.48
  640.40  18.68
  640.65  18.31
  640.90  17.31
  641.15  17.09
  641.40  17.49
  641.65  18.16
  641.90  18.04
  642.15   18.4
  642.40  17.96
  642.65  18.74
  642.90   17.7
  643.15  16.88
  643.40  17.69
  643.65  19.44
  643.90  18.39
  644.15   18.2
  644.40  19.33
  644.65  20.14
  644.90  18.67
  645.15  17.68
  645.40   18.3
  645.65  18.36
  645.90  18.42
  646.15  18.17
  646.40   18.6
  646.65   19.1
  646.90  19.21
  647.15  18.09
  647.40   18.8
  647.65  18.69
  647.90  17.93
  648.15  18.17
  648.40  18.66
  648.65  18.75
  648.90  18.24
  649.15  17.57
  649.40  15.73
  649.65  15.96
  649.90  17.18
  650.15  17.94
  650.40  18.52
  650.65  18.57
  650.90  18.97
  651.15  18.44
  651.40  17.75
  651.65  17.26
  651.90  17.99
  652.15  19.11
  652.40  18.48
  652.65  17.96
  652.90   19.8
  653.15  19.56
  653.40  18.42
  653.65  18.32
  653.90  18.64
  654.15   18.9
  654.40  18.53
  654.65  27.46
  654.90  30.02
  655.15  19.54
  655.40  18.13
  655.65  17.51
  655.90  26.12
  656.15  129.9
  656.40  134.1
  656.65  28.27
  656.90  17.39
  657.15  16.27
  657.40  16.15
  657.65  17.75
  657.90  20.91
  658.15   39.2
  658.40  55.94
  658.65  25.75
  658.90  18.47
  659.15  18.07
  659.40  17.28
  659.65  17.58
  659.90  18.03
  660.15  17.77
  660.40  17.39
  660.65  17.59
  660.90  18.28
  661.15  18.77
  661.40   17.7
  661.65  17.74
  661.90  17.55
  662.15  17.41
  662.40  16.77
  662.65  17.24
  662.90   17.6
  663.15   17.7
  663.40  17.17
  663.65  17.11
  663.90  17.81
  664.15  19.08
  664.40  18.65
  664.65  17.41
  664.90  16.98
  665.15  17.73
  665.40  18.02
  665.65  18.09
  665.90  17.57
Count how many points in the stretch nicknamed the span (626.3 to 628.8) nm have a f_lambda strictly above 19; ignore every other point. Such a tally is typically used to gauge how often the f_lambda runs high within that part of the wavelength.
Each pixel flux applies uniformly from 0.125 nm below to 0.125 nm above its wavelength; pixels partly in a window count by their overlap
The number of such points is 3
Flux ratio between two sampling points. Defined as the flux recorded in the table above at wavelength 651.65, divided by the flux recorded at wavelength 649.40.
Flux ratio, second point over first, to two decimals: 1.10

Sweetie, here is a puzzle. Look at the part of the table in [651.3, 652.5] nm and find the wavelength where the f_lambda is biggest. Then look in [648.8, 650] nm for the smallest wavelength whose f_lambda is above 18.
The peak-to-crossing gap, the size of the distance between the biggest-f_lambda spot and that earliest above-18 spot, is 3.25 nm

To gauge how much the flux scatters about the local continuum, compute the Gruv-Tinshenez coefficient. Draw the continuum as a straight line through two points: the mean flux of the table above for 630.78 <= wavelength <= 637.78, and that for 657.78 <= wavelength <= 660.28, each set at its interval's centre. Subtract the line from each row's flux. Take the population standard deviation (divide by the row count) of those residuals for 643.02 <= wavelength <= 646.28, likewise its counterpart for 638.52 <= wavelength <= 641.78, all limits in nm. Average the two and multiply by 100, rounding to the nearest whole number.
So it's 71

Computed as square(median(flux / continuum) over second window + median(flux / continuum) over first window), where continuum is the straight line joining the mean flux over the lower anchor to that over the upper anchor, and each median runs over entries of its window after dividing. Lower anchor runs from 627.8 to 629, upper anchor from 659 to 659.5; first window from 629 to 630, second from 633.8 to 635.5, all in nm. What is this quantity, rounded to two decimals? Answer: 4.05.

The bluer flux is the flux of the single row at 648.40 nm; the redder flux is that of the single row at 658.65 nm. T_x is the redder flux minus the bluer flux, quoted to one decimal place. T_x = 7.1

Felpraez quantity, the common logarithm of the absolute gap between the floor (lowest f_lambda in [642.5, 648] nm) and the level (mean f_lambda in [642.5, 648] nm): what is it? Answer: 0.20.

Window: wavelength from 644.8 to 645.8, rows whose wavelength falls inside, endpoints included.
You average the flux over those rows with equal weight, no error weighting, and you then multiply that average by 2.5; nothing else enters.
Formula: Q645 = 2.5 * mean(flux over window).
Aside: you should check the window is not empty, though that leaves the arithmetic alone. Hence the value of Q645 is 45.6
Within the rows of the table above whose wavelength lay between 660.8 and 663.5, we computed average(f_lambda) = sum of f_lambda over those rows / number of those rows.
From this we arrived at 17.6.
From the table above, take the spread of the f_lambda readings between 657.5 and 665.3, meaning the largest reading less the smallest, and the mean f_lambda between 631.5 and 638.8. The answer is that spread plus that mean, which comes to 57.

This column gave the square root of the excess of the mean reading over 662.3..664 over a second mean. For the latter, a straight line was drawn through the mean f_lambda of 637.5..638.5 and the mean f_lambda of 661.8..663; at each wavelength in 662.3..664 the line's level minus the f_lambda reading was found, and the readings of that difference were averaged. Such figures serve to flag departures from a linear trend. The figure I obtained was 4.2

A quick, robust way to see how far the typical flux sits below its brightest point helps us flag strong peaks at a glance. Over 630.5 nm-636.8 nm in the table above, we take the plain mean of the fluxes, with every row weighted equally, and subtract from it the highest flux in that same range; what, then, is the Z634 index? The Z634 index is -1.16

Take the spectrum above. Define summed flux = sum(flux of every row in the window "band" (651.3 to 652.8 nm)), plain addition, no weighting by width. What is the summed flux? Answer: 109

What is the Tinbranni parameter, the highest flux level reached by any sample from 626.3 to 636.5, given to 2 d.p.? 20.30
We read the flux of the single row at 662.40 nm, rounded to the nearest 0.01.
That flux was 16.77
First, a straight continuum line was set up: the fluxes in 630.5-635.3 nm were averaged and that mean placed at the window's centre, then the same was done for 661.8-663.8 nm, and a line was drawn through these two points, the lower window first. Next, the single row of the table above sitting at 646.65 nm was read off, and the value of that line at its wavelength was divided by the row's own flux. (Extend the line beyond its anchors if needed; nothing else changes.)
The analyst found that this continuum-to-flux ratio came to 0.925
